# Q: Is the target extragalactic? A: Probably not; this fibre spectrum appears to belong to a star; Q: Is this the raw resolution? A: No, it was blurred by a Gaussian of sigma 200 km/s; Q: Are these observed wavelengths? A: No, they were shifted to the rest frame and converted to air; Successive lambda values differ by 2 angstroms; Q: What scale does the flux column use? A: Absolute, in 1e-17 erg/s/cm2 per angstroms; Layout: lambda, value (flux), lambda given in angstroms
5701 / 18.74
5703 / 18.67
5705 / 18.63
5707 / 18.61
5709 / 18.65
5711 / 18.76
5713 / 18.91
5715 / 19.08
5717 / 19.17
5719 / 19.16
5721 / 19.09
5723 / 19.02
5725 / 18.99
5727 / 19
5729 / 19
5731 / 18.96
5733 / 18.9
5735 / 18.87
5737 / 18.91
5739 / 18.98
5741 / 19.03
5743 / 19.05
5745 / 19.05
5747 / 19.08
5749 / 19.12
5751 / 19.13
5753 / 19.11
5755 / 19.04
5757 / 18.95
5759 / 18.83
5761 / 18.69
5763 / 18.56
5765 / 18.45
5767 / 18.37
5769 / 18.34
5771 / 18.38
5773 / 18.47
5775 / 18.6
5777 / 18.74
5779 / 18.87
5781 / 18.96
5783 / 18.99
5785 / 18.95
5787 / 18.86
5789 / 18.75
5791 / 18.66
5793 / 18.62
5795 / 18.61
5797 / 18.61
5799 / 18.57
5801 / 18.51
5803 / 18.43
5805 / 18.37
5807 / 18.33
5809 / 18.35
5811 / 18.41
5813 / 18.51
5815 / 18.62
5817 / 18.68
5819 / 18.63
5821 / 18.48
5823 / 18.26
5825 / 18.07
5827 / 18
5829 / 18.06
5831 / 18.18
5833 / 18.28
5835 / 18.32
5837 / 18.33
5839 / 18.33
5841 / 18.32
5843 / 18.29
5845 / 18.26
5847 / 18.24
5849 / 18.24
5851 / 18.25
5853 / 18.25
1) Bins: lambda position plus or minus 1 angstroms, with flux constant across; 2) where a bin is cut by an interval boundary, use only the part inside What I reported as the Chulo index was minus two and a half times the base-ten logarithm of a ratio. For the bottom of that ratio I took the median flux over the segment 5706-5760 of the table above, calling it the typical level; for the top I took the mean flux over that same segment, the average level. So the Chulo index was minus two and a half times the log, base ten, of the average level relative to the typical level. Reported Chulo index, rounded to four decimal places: 0.0012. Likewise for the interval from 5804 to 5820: -0.0016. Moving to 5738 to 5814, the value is -0.0026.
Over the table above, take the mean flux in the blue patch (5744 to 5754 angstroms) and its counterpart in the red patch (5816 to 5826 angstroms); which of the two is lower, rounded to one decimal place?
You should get 18.4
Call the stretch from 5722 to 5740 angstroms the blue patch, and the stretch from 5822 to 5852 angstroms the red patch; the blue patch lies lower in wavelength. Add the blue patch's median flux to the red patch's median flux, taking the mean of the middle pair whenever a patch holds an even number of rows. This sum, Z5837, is 37.24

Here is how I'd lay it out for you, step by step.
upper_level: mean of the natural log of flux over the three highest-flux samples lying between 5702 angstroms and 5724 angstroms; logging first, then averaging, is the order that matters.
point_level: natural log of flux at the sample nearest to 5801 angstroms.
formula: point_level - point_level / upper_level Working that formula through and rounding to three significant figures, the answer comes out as 1.93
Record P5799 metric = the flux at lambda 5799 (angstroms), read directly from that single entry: 18.57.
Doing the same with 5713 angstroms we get 18.91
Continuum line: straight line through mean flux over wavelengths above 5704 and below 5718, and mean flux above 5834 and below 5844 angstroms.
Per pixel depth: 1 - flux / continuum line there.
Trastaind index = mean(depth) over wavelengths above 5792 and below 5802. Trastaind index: -0.005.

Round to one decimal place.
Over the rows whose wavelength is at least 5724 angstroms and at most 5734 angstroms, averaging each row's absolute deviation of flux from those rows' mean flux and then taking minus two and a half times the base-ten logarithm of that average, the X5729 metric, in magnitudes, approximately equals 3.7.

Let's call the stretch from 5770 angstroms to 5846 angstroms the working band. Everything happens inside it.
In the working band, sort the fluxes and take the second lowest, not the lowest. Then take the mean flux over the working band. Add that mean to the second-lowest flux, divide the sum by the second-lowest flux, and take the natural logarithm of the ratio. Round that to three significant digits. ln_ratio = 0.705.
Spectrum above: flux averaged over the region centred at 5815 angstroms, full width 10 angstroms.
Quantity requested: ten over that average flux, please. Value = 0.539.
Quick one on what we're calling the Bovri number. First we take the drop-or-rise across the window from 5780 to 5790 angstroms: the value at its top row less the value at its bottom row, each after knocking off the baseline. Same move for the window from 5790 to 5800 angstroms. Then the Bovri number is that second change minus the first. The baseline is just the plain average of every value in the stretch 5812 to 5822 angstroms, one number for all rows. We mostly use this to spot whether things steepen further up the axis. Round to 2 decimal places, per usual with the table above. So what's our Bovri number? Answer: 0.12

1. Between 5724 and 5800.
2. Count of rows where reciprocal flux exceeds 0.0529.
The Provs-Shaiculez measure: 20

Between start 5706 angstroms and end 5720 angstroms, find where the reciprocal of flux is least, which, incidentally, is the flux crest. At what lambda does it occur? 5717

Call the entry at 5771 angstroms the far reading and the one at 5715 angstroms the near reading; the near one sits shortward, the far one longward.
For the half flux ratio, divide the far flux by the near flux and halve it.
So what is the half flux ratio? 0.482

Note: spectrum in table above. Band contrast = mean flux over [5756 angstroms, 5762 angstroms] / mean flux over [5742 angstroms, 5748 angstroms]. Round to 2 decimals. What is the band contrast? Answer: 0.99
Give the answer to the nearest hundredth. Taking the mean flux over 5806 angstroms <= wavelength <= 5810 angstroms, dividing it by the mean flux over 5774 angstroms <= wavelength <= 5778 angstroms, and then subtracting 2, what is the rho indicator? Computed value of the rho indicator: -1.02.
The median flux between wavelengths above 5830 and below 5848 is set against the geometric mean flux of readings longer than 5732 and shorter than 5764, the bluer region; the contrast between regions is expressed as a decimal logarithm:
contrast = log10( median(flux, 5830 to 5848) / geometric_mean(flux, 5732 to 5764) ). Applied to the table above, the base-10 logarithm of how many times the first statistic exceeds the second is -0.016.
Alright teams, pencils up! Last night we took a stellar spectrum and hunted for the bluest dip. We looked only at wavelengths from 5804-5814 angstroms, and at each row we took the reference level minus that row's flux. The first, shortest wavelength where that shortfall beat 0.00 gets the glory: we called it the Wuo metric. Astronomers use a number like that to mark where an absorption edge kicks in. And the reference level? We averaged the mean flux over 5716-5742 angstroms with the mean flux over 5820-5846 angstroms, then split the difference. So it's 5805 angstroms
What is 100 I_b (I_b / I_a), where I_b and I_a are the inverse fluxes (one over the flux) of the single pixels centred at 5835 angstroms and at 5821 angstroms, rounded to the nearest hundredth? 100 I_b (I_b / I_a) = 5.51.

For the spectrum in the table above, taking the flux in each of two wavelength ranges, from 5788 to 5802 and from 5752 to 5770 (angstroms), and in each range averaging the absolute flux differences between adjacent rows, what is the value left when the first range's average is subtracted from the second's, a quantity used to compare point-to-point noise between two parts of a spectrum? 0.06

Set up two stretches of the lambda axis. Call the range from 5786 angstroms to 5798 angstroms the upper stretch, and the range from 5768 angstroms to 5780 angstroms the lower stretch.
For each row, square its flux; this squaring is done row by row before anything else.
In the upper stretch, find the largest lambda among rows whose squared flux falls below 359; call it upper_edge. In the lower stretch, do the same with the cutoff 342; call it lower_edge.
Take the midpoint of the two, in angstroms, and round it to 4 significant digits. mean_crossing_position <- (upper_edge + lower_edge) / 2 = 5785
